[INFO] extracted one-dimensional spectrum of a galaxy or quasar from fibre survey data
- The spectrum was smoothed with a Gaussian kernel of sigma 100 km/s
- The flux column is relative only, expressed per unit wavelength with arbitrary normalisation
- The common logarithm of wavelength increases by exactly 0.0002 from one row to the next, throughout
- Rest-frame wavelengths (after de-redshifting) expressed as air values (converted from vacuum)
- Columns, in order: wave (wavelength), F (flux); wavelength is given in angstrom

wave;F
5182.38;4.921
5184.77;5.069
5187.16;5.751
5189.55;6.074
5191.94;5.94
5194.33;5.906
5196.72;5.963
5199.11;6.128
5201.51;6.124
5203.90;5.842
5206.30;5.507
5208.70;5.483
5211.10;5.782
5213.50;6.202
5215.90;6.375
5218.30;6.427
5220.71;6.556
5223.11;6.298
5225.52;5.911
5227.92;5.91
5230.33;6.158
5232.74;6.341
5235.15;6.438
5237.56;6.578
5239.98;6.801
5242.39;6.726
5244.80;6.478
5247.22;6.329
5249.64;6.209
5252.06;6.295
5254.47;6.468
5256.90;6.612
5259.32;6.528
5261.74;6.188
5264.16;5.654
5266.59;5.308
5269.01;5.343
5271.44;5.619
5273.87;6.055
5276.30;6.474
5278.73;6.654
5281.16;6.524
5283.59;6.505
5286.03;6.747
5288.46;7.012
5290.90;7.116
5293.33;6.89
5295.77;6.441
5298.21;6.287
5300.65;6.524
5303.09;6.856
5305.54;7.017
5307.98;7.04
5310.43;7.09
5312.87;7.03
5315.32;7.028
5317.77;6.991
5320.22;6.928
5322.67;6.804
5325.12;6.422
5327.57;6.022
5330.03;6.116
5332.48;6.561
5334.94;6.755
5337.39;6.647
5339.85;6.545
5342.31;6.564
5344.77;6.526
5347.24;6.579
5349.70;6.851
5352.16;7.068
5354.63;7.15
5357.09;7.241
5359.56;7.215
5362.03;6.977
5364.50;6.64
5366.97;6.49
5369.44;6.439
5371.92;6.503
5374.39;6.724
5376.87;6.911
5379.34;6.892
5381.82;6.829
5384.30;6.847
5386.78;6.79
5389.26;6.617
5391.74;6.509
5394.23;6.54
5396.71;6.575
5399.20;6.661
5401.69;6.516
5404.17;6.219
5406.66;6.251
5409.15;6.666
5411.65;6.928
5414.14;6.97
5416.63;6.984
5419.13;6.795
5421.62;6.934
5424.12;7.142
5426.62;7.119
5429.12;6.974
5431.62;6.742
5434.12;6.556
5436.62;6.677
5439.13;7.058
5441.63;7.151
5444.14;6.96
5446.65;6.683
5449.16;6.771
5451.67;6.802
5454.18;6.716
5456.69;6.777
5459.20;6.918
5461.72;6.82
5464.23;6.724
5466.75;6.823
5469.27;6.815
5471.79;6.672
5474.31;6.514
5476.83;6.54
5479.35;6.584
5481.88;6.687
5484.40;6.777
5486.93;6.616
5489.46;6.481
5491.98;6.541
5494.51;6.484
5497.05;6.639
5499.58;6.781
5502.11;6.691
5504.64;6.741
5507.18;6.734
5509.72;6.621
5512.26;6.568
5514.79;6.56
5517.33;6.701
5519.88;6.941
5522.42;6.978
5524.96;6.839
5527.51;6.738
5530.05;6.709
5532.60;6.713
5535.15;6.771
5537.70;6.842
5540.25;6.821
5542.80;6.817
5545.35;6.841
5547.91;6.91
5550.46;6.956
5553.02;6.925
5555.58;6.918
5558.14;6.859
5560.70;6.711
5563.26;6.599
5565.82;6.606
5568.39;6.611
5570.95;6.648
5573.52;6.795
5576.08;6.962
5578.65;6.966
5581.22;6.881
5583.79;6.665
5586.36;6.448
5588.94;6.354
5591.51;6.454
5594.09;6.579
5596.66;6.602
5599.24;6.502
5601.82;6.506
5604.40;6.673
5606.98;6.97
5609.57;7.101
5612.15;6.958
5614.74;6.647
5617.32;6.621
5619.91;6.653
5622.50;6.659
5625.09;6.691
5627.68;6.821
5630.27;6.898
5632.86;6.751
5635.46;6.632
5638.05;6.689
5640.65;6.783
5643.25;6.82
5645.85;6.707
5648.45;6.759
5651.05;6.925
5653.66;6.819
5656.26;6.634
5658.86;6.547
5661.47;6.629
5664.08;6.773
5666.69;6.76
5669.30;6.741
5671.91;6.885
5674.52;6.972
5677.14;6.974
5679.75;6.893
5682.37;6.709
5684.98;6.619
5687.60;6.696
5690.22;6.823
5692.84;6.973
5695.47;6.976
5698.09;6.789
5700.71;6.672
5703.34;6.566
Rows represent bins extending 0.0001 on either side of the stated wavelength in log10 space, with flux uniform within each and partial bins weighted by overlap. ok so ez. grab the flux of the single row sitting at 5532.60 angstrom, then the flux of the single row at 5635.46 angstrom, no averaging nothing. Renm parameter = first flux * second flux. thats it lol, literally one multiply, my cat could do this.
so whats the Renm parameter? 44.5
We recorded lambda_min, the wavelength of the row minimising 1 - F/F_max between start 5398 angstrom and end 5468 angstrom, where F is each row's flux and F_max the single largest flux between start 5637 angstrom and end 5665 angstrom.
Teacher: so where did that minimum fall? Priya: 5441.63 angstrom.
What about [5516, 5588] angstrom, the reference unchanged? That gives 5522.42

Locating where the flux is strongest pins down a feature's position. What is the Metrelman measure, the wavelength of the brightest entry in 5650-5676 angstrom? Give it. 5674.52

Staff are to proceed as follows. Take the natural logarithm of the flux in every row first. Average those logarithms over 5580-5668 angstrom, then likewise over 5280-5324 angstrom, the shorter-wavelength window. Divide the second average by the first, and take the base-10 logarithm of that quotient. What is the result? 0.0040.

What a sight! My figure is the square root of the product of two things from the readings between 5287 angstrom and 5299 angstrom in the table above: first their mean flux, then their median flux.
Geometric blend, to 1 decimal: 6.8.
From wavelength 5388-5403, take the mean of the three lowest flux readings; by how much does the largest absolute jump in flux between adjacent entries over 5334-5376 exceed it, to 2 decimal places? -6.18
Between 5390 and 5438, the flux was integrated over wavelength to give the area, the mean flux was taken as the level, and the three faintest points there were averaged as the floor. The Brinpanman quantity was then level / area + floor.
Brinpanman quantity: 6.35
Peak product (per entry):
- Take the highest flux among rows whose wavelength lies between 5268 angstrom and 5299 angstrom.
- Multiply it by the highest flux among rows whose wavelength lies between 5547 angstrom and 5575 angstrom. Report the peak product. 49.50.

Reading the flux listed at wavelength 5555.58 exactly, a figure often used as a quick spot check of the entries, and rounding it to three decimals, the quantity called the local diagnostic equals 6.918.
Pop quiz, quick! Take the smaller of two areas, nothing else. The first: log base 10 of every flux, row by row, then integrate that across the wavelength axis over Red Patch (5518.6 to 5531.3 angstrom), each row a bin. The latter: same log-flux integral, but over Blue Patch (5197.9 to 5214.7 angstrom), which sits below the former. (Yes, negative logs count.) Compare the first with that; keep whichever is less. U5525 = 11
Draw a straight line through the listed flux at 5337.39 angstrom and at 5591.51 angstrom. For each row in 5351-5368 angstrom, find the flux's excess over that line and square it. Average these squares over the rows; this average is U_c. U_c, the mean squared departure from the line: 0.19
